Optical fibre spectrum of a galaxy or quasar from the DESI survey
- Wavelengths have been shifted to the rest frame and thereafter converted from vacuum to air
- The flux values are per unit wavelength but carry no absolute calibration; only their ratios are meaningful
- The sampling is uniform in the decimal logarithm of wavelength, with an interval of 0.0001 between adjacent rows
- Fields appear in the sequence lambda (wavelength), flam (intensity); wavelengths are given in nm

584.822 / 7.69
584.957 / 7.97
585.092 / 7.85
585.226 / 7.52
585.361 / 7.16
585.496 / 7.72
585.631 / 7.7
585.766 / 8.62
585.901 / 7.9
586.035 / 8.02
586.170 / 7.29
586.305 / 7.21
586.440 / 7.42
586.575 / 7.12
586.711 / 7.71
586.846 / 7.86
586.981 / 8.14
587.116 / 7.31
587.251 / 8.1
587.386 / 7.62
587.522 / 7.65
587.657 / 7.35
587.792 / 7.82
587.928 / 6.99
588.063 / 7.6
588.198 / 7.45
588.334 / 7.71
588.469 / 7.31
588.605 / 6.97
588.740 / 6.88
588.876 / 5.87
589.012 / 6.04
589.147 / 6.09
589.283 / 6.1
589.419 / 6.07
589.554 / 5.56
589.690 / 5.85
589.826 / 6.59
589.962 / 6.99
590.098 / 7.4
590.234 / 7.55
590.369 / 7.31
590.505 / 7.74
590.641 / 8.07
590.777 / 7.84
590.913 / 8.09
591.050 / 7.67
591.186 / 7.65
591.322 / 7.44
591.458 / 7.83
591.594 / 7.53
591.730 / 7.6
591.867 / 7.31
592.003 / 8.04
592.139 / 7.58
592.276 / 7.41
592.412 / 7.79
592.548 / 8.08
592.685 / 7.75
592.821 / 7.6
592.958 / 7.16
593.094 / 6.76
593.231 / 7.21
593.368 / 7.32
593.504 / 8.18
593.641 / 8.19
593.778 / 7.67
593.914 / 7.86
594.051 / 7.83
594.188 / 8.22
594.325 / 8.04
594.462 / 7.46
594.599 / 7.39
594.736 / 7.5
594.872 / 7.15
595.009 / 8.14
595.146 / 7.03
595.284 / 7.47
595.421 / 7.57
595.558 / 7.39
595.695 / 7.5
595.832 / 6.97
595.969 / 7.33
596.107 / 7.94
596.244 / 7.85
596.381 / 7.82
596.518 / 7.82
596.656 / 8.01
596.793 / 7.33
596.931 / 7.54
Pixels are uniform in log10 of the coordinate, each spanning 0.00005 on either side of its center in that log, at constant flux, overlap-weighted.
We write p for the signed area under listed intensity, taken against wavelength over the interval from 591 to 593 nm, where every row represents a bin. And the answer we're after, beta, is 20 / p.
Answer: 1.31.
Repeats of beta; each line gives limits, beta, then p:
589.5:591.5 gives 1.37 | 14.6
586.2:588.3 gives 1.26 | 15.9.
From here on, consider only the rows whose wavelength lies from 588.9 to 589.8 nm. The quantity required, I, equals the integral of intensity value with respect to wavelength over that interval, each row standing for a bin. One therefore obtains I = 5.4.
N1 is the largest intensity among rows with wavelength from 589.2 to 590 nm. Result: 6.99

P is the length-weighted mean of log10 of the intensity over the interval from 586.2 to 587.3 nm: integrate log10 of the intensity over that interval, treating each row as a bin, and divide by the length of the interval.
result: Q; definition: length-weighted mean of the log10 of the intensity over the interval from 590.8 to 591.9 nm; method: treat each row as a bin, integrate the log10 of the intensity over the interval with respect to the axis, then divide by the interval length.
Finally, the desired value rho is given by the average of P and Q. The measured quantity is 0.881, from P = 0.880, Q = 0.883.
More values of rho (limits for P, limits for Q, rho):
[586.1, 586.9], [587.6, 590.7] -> 0.854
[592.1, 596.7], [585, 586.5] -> 0.883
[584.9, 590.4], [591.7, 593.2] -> 0.868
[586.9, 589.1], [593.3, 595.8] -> 0.872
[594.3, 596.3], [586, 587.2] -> 0.876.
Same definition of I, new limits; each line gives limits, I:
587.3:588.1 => 6.0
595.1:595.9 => 5.9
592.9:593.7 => 6.0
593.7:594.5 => 6.3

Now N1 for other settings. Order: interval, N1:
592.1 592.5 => 7.79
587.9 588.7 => 7.71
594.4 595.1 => 8.14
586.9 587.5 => 8.14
